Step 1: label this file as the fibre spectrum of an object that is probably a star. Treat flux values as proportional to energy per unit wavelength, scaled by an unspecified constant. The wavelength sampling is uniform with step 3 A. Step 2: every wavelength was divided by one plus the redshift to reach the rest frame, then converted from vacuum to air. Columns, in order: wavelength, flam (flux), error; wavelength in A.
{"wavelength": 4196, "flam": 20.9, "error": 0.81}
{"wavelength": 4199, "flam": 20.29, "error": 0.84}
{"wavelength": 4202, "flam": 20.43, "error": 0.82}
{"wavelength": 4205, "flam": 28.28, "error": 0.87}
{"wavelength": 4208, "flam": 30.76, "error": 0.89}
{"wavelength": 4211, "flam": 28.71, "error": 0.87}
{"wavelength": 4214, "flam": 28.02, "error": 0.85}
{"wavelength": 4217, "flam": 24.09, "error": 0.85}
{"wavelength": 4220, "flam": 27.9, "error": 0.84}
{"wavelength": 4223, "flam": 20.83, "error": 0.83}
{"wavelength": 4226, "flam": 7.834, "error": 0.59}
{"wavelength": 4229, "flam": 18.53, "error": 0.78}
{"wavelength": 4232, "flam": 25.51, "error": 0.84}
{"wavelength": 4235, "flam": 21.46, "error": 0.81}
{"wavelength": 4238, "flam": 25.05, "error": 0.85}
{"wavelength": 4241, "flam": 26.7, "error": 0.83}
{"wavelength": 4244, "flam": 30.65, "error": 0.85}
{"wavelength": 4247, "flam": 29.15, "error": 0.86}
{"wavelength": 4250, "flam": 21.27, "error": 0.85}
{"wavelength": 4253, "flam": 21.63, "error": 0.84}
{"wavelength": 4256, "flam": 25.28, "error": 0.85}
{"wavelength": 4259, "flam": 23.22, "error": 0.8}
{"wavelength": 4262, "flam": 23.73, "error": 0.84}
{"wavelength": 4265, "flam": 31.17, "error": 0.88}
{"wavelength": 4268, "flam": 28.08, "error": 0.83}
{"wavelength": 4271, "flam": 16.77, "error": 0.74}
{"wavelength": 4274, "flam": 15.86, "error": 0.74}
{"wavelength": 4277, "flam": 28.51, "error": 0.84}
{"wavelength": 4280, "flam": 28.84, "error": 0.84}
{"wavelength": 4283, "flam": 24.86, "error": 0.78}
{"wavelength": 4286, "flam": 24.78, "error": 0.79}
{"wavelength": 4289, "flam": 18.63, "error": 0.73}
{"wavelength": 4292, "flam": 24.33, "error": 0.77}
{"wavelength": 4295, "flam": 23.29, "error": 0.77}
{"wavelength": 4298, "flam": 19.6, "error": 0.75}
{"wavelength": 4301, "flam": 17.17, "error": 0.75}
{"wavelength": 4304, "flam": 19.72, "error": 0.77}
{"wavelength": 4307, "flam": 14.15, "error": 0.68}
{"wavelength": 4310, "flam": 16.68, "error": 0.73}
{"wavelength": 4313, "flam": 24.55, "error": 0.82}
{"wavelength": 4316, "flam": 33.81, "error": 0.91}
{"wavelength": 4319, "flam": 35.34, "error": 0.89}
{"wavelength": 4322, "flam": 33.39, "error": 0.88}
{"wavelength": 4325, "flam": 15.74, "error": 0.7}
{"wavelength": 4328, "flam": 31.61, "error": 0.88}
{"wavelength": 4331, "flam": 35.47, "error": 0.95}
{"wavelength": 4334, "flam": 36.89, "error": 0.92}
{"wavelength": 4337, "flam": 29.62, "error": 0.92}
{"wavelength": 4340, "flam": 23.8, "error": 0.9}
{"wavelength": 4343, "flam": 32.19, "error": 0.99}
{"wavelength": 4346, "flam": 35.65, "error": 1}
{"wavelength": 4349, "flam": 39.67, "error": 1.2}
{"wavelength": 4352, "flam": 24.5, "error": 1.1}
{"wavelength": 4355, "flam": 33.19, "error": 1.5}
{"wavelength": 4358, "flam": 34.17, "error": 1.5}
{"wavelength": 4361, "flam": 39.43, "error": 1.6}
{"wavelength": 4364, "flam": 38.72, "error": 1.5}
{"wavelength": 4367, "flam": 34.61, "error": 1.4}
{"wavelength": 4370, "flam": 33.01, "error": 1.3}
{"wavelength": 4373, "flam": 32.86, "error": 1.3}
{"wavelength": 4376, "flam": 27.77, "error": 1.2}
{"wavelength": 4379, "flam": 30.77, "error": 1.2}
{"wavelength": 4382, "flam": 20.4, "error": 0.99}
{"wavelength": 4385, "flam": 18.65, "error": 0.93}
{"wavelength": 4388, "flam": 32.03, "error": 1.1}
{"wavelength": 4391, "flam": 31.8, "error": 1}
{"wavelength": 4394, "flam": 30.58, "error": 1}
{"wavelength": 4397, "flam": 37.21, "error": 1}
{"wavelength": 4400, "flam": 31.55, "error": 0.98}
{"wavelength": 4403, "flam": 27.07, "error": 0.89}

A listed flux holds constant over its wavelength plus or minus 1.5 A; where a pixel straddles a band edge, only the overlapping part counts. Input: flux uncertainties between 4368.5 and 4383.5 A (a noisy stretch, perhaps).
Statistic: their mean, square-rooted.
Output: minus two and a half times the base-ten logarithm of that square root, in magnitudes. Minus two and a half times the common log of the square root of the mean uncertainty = -0.10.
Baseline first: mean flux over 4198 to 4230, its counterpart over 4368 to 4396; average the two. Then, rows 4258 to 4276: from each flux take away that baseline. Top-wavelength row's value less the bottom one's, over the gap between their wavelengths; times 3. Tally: -1.5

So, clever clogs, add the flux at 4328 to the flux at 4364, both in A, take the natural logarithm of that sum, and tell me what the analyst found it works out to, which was 4.25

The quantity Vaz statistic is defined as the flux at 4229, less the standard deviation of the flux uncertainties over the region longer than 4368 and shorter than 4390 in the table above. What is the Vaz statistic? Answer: 18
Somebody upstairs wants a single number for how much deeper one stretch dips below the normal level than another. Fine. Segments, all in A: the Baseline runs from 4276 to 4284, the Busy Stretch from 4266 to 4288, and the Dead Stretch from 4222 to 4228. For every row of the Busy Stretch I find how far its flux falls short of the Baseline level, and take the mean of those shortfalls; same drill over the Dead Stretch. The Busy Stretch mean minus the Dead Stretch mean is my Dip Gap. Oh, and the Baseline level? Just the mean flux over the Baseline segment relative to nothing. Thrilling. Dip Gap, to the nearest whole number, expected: -10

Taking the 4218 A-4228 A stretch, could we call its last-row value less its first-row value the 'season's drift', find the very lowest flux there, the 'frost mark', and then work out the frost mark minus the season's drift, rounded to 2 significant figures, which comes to 28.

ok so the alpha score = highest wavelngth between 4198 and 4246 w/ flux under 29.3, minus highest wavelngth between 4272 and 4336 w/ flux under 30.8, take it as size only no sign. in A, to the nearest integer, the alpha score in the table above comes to 84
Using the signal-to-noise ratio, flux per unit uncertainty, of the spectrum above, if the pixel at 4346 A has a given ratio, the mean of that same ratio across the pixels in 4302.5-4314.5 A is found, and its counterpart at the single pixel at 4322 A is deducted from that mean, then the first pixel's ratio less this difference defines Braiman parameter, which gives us 49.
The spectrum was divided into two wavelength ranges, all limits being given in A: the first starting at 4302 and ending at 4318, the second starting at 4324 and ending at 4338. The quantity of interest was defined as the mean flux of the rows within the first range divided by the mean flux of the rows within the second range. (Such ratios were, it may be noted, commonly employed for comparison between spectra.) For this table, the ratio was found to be 0.73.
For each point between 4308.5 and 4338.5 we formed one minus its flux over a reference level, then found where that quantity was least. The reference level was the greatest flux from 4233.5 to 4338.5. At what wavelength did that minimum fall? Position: 4334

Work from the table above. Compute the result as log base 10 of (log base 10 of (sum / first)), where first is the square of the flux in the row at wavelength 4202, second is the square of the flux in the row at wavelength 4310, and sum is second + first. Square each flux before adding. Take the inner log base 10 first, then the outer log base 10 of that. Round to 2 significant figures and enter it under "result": -0.65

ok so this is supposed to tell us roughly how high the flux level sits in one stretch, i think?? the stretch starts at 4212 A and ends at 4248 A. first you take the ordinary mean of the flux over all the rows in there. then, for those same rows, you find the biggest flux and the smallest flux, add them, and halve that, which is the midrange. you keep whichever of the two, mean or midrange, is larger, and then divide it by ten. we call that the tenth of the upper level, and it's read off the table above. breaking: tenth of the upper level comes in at 2.38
